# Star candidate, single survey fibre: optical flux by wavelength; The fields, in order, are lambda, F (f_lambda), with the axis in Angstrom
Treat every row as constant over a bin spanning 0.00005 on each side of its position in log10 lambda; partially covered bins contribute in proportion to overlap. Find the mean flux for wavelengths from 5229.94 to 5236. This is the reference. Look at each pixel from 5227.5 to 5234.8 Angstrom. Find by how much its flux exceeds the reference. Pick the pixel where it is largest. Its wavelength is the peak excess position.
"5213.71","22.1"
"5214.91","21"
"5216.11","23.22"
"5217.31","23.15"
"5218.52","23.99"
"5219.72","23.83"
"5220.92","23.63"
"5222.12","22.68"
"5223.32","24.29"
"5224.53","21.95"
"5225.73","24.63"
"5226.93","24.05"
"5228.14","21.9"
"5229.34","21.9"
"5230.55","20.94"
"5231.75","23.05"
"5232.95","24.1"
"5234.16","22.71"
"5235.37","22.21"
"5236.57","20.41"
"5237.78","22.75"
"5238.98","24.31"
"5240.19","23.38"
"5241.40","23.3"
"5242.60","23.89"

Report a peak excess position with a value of 5232.95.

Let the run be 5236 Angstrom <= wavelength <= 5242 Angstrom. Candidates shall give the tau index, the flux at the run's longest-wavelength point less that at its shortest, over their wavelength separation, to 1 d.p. 0.6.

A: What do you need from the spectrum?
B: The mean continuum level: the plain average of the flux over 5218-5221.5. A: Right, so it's 23.8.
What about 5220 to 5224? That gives 23.5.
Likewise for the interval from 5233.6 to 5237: 21.8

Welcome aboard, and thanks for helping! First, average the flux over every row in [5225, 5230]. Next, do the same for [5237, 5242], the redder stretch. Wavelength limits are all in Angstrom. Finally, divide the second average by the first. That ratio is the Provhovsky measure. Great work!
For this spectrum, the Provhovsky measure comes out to 1.01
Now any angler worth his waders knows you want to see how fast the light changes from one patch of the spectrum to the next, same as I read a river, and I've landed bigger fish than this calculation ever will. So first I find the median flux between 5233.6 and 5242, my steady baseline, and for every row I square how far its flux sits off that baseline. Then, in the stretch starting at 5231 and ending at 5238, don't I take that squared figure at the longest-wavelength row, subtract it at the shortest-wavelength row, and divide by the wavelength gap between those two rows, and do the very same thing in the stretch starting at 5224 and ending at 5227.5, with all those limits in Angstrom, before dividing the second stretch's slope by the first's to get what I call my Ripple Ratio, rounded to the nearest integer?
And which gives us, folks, -29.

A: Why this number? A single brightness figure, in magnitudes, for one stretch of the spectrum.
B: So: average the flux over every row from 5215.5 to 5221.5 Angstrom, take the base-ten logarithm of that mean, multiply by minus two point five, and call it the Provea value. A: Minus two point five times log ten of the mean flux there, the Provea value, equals -3.43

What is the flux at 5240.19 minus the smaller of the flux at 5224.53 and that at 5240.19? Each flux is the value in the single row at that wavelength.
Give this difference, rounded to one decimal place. 1.4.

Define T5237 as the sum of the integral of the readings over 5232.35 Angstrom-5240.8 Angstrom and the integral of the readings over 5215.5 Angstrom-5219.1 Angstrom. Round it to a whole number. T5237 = 277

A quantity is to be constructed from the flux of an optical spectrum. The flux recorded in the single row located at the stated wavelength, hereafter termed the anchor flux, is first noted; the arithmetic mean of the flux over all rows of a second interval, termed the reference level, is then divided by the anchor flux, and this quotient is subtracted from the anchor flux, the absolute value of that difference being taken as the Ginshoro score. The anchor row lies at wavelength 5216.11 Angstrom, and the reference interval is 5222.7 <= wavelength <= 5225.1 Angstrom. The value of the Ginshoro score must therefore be 22.2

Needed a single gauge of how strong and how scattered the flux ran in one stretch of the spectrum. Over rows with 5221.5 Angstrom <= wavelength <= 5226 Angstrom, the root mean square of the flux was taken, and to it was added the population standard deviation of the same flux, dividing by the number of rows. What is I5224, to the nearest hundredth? 24.52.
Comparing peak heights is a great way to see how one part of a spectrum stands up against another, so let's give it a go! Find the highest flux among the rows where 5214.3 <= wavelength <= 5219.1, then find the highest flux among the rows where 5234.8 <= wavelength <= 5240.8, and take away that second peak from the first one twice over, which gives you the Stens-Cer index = -24.6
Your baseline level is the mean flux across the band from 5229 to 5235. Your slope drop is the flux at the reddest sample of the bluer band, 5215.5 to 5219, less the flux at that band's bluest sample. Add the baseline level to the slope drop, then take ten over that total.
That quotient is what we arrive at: 0.429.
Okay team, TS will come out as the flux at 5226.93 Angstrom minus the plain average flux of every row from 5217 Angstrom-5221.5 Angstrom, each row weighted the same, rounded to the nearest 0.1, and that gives 0.4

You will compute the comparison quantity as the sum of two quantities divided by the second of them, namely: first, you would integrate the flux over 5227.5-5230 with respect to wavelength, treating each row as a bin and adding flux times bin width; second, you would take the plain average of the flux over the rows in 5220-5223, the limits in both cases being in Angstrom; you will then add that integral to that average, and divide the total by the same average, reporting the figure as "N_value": 3.3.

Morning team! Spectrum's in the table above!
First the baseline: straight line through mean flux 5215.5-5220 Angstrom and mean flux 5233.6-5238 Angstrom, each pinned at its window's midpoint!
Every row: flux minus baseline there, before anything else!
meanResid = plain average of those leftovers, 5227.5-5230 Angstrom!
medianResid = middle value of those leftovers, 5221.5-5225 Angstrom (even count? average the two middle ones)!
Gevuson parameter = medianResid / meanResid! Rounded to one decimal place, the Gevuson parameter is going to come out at 0.7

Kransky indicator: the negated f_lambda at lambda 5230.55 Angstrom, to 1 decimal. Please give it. -20.9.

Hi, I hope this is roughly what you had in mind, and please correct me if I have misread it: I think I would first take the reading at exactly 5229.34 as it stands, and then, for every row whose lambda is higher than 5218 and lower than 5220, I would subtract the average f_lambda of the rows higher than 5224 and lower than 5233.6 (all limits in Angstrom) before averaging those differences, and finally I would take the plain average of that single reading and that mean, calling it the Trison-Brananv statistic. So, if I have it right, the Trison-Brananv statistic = 11.50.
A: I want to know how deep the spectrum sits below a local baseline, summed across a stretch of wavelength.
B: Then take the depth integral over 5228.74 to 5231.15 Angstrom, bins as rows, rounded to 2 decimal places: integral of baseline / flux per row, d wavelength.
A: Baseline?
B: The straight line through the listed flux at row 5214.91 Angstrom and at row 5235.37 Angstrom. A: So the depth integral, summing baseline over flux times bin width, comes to 2.46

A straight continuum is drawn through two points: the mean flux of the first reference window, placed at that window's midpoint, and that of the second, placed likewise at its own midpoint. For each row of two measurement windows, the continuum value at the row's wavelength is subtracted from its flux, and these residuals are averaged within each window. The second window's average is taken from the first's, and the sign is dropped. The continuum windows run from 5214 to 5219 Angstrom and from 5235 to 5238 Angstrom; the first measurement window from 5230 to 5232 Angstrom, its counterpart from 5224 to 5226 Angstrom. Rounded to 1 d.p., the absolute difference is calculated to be 1.0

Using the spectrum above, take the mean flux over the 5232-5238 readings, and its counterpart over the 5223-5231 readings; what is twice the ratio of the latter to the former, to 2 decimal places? 2.03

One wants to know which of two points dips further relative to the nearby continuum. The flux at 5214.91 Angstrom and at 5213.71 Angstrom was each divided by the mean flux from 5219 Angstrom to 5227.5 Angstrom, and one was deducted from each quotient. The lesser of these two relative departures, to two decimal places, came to -0.11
